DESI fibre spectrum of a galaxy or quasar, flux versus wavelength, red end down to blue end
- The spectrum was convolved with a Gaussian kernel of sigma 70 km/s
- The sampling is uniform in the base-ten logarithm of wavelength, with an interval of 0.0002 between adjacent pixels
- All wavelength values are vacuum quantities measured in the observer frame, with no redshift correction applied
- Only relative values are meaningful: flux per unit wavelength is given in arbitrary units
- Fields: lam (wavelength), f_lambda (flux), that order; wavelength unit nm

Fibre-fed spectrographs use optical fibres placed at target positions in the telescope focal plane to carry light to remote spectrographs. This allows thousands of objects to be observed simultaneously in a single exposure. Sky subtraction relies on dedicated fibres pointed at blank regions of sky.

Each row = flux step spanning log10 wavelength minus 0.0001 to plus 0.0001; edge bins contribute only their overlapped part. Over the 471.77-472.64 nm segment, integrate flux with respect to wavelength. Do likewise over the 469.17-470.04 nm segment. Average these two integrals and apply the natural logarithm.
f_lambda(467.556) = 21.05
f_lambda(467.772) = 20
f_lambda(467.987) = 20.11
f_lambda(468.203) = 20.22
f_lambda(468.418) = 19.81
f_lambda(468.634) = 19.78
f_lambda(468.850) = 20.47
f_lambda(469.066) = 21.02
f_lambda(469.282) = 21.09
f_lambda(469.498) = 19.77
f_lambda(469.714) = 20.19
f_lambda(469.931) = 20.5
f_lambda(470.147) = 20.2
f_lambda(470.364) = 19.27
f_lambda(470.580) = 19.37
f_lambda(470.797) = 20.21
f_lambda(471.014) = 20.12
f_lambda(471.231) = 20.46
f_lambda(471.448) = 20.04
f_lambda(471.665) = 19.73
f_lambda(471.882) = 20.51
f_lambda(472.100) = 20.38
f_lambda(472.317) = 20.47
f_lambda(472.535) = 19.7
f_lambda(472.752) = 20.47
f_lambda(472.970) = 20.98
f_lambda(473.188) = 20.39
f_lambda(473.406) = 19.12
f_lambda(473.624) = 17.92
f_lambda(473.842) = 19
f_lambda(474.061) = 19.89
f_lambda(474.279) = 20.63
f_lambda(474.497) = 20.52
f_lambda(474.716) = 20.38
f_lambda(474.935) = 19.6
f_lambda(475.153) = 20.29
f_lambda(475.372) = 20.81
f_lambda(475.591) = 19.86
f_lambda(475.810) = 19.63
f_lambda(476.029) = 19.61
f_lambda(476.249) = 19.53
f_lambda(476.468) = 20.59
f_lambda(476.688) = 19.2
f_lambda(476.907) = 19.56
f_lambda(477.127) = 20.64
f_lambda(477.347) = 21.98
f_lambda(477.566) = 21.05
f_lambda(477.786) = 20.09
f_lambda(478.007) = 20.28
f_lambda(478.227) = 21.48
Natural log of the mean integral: 2.87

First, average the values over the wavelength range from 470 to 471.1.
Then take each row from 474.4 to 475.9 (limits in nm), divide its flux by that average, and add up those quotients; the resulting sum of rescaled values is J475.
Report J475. 7.11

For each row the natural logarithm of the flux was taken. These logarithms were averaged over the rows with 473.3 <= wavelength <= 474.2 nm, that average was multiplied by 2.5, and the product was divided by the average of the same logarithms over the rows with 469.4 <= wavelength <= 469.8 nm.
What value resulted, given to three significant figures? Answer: 2.46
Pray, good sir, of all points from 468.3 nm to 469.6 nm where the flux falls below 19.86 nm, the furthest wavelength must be 469.498 nm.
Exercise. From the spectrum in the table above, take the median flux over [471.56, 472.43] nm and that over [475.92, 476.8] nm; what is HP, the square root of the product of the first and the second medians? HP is 20.0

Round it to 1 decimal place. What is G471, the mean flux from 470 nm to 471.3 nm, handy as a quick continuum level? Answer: 19.9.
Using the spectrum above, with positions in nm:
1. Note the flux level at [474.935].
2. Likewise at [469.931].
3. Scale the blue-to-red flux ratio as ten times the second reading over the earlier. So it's 10.46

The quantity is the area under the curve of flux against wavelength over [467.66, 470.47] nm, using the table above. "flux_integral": 56.7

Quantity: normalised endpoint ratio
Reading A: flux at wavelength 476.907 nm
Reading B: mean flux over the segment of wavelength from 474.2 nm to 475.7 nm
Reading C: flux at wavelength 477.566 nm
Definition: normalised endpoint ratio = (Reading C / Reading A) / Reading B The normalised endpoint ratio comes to 0.053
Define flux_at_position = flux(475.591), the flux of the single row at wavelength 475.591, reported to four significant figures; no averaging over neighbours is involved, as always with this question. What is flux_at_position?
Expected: 19.86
